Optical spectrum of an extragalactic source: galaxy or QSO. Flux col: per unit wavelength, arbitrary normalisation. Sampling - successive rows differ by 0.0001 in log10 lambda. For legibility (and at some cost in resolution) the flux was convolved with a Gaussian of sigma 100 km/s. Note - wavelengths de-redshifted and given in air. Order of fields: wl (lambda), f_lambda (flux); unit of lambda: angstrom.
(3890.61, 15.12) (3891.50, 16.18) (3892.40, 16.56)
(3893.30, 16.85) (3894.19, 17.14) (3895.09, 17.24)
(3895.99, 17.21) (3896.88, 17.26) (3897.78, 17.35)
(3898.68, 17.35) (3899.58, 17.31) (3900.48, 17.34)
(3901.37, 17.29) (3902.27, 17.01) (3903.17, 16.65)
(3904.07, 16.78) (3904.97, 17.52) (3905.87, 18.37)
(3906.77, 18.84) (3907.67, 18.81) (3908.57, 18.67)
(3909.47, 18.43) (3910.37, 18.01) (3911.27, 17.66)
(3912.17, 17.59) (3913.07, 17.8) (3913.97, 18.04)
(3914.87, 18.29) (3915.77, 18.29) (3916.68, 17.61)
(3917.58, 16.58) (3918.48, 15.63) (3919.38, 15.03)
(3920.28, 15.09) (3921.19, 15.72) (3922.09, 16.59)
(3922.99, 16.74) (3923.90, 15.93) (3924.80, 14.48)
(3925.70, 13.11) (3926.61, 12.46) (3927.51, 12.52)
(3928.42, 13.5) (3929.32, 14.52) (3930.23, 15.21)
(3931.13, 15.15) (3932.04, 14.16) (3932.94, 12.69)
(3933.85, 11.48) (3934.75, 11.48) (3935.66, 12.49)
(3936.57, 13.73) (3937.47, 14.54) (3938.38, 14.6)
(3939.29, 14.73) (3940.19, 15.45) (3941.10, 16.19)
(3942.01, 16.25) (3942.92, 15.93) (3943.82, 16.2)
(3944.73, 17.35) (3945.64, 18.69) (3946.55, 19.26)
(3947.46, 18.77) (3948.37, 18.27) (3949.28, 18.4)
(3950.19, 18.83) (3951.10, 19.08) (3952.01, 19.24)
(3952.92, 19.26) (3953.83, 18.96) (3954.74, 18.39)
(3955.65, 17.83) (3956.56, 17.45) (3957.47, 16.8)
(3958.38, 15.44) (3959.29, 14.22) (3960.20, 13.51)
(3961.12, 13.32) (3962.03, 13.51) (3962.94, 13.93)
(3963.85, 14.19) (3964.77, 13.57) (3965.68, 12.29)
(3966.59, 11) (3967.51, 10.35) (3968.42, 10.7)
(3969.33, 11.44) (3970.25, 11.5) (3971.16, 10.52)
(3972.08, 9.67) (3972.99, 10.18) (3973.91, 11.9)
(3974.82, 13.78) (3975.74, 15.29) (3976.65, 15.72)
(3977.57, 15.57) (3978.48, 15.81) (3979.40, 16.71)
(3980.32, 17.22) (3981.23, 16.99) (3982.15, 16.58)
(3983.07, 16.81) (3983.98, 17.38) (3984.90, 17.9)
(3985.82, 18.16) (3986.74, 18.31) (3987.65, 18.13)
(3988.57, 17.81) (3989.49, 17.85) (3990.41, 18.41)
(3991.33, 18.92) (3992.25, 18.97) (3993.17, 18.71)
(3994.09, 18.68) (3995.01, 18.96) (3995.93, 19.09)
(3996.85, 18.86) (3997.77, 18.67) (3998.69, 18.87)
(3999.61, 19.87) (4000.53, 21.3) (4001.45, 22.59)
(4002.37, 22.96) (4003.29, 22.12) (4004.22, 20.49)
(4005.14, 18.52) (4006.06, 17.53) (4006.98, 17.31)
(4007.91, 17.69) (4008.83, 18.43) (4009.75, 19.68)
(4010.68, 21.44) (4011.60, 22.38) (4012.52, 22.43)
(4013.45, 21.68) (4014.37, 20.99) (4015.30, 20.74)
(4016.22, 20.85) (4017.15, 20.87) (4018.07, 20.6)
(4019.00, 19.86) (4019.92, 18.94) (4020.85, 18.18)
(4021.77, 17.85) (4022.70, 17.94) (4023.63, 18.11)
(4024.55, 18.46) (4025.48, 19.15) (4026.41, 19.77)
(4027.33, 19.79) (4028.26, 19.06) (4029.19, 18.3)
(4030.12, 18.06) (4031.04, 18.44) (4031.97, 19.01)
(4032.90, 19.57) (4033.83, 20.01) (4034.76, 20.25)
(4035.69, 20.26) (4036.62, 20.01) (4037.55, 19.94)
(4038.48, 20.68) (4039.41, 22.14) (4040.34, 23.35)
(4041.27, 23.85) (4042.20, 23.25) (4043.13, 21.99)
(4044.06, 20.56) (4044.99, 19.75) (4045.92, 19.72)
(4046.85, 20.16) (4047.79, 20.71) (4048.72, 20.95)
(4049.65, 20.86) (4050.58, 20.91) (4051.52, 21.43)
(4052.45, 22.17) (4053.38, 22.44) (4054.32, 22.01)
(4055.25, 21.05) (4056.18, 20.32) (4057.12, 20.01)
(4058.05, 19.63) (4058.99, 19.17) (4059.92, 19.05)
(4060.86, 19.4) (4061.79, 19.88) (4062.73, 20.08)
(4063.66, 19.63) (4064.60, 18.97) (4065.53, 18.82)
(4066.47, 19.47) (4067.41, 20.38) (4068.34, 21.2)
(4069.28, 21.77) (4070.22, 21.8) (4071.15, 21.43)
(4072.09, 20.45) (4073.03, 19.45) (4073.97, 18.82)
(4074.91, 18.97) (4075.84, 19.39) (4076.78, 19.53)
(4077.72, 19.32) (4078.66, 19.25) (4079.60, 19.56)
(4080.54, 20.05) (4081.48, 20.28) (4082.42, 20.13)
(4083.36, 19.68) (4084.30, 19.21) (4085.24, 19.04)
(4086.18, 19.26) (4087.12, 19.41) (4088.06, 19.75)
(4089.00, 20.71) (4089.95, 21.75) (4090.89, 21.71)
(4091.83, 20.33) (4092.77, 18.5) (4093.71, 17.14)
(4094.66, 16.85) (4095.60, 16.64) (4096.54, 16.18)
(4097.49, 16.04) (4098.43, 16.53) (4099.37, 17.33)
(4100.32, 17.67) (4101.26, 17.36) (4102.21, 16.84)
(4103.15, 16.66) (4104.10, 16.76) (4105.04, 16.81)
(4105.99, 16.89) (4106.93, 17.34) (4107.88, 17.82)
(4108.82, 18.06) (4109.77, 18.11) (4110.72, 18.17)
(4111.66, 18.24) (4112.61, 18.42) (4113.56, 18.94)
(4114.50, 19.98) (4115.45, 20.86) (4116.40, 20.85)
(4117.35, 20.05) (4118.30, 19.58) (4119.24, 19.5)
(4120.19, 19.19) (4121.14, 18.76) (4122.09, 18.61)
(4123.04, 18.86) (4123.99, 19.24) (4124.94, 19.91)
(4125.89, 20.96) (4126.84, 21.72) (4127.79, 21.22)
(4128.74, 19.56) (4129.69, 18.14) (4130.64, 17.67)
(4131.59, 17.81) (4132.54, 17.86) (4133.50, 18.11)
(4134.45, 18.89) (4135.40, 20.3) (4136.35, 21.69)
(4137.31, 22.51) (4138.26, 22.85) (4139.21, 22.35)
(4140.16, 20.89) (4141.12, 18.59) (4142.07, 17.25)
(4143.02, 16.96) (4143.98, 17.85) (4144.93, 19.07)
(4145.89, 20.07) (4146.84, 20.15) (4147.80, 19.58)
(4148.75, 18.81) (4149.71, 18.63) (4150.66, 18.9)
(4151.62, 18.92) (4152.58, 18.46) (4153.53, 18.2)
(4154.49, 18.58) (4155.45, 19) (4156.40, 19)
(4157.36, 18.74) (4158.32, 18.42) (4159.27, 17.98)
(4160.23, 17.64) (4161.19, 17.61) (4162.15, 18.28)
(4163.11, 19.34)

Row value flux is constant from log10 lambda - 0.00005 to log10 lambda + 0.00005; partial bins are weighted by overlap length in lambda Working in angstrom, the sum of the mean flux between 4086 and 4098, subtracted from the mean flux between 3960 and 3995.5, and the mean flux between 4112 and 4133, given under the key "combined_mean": 15.8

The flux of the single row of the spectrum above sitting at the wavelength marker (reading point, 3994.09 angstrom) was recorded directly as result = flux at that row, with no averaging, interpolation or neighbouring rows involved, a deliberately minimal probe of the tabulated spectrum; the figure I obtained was 18.68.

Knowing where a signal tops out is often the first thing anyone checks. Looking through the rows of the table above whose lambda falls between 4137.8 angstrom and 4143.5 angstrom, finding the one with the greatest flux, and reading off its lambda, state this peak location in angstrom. 4138.26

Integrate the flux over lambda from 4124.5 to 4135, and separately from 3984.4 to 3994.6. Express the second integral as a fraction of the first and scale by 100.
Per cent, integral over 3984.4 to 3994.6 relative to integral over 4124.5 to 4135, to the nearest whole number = 92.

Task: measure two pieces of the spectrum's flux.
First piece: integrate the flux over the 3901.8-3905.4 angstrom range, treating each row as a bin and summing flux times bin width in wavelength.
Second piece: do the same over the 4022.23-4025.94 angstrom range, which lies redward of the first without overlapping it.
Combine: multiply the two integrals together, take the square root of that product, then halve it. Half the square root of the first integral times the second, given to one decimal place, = 32.3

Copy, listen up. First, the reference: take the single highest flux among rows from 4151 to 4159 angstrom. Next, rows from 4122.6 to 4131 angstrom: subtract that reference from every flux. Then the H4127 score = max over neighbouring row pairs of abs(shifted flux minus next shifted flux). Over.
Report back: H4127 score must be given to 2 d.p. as 1.66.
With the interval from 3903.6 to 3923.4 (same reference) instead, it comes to 1.03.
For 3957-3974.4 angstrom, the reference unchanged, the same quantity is 1.72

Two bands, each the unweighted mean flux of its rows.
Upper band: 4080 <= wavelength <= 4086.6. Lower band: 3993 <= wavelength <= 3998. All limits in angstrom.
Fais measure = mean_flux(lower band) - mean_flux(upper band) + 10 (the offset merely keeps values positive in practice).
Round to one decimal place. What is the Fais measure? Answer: 9.2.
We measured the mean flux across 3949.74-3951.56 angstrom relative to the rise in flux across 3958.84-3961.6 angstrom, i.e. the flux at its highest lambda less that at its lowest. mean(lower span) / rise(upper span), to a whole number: -21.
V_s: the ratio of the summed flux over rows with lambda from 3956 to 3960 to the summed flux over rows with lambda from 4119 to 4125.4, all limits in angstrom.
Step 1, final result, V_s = 0.48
